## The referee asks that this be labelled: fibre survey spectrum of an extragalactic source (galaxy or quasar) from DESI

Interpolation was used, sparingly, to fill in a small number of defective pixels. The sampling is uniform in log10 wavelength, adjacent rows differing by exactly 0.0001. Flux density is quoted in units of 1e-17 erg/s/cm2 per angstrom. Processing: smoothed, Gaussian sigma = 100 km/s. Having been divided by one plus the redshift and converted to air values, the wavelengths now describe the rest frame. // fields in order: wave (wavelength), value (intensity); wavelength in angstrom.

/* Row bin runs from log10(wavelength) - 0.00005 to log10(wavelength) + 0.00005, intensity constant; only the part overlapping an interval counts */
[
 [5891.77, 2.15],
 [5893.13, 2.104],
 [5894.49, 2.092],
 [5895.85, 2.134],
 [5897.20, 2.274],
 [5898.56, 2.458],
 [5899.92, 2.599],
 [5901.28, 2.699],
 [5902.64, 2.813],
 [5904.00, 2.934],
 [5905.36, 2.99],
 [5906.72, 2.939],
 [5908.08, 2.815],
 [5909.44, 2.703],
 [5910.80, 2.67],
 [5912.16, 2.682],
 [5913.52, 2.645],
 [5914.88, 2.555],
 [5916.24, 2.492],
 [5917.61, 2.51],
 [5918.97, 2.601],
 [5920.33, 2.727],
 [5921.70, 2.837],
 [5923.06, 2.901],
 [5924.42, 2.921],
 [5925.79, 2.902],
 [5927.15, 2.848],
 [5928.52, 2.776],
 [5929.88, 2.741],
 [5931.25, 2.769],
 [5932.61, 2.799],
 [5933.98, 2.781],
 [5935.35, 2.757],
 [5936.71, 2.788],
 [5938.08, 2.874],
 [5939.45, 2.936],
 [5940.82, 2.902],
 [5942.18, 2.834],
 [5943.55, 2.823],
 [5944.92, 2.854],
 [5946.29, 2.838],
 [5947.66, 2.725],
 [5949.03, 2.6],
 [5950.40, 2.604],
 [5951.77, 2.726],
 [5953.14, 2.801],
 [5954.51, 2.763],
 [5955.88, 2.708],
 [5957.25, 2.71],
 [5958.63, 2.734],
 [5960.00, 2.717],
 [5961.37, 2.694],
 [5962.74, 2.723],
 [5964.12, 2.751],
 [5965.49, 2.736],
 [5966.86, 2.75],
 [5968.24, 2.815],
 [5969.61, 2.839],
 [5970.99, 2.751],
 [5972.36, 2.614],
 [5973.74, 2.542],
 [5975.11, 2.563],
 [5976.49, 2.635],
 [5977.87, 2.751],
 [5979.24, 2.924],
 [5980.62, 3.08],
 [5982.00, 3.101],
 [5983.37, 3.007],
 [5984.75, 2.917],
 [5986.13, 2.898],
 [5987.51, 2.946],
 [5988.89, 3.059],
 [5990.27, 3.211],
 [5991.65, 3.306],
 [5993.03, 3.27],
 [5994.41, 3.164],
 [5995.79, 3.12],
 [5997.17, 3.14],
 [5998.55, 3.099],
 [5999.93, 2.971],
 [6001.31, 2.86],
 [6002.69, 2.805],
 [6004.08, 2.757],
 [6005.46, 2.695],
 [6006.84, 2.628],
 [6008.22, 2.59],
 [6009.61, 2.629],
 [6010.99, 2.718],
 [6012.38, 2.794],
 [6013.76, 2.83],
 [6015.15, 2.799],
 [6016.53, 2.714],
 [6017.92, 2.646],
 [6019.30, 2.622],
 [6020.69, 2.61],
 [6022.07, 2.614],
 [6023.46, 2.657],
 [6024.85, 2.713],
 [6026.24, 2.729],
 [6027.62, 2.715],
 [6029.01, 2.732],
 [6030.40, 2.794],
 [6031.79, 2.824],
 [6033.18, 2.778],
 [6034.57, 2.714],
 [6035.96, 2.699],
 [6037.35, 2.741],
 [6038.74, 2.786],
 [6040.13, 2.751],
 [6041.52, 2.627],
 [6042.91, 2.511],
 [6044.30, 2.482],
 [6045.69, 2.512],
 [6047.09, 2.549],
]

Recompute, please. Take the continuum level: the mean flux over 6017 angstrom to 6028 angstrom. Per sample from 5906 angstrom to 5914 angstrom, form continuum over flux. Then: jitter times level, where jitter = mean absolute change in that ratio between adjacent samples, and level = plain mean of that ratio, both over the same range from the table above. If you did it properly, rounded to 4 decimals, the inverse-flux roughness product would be 0.0213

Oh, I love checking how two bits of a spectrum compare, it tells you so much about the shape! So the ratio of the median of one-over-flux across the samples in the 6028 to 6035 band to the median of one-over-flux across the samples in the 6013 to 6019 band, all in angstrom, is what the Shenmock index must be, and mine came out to 0.99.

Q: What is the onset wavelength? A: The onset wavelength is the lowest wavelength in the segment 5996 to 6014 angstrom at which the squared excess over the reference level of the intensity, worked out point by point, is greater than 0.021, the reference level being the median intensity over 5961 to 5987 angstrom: 5997.17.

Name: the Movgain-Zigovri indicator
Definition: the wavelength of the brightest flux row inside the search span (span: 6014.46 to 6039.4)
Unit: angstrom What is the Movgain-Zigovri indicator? 6031.79 angstrom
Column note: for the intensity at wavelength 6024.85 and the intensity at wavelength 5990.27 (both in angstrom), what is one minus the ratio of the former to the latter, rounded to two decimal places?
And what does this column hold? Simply 0.16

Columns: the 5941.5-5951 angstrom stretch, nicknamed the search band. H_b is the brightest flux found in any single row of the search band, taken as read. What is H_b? 2.854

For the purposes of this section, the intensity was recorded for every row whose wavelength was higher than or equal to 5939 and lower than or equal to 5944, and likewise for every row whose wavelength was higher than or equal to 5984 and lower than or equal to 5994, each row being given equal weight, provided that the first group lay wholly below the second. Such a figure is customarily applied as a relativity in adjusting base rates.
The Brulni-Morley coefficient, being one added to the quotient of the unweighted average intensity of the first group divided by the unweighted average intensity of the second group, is 1.93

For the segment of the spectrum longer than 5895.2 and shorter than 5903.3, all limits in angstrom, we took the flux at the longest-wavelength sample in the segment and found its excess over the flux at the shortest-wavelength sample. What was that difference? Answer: 0.68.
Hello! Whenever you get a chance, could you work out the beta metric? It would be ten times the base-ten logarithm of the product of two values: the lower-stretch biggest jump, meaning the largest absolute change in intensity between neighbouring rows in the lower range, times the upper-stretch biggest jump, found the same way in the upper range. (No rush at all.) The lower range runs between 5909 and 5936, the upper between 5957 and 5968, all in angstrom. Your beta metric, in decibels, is -24.4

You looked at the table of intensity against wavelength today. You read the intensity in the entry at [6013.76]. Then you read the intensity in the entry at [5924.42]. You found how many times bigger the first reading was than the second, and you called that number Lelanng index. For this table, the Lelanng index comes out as 0.97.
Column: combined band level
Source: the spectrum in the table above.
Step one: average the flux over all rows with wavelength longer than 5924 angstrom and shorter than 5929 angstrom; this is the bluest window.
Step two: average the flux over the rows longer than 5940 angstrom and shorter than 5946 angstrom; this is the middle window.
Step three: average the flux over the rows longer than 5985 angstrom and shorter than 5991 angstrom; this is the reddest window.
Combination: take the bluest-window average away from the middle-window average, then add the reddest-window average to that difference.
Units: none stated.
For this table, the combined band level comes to 3.02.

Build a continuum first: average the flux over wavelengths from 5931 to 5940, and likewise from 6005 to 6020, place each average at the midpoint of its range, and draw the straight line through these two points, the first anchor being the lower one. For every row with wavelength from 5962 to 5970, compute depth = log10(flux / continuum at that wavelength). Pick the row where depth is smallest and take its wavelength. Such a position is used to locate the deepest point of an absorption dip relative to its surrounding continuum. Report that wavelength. 5962.74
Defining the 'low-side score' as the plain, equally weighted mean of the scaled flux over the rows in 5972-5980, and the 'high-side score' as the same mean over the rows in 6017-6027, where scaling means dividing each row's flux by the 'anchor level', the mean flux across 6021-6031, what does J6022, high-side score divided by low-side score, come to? 0.99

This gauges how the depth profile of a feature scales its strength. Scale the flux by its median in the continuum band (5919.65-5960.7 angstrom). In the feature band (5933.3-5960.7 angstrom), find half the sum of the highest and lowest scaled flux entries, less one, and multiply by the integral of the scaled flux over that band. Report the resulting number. -0.16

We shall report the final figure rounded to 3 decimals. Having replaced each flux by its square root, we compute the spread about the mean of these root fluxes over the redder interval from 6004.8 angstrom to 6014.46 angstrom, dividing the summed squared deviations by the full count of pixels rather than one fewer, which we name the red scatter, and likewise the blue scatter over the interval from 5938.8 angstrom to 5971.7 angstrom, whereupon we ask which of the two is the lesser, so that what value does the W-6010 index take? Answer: 0.024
